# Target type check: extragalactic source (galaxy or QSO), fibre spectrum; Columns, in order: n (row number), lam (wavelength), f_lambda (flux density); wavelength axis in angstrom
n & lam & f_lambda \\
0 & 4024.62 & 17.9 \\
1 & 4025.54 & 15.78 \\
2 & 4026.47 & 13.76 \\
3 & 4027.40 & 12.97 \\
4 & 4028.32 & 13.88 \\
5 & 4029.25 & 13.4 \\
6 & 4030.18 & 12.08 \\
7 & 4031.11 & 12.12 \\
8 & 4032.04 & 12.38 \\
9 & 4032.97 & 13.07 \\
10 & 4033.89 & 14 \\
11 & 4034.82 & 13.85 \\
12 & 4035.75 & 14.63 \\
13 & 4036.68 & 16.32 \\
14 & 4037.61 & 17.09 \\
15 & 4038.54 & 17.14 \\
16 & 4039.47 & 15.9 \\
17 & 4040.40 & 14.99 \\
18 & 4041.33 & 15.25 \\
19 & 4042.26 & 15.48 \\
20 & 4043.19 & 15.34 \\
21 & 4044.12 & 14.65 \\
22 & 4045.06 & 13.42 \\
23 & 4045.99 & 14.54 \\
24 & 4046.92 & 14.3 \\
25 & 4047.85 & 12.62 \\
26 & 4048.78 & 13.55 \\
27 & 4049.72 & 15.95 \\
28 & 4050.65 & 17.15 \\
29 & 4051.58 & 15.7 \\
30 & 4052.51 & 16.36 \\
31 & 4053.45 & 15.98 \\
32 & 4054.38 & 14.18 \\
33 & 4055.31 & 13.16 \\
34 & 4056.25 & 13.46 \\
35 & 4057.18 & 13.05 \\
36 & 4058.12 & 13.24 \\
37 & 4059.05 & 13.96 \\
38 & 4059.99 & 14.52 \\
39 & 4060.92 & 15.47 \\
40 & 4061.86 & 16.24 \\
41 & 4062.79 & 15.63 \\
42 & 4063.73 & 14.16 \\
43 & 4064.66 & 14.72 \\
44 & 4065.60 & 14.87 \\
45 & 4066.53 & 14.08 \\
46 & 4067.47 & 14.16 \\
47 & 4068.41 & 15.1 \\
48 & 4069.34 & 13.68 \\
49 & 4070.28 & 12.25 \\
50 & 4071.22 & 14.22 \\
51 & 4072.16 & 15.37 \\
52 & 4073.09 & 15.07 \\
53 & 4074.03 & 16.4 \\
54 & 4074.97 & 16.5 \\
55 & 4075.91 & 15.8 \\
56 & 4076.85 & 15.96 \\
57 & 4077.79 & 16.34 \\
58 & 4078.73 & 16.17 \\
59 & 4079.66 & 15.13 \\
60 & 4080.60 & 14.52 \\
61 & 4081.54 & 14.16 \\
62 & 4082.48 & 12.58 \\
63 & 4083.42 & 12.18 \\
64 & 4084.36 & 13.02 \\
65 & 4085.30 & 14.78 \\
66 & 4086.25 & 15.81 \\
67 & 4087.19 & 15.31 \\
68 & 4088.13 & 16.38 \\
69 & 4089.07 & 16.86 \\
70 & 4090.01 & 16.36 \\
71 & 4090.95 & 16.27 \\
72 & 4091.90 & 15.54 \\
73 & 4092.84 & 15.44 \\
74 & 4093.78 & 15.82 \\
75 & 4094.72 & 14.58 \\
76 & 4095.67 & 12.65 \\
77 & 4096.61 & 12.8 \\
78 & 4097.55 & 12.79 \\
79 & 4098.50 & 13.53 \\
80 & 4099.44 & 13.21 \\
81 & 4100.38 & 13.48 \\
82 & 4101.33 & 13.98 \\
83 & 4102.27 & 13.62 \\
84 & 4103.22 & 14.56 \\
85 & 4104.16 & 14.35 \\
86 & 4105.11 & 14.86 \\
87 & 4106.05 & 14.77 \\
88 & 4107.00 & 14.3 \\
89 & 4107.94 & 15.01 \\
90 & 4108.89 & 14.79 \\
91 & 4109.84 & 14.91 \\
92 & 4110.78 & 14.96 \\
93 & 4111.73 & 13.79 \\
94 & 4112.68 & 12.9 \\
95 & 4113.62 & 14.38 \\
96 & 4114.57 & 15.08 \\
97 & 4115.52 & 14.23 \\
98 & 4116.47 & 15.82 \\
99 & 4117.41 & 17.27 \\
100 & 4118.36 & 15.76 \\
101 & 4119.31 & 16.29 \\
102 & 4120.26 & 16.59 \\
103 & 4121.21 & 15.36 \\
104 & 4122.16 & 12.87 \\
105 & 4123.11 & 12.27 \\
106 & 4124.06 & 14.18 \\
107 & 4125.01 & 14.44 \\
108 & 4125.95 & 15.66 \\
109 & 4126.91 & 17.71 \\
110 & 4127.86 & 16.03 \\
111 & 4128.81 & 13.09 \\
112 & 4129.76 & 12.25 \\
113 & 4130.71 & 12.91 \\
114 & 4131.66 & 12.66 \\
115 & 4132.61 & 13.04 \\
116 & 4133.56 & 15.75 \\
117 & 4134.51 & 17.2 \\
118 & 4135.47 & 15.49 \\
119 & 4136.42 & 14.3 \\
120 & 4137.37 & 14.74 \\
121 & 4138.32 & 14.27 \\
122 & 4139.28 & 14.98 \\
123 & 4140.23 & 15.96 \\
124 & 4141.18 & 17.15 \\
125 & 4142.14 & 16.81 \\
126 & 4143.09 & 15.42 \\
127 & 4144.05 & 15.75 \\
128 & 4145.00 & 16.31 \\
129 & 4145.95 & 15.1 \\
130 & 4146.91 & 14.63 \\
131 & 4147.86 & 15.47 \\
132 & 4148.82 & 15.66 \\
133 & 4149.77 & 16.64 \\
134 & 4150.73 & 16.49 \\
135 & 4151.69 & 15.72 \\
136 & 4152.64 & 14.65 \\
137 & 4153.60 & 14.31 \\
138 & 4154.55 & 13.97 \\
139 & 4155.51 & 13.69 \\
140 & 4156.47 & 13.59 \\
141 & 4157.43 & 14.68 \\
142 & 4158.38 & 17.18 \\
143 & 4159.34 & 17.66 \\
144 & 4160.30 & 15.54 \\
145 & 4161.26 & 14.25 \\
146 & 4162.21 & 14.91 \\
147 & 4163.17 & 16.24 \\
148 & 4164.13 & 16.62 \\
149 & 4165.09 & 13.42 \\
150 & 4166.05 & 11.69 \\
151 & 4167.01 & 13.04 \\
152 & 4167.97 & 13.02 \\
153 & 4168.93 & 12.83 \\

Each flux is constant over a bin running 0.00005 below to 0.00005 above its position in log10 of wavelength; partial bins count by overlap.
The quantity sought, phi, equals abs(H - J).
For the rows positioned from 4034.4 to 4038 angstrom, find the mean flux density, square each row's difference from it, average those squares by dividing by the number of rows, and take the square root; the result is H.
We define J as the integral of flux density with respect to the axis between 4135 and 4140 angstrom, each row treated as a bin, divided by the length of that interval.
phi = 13.5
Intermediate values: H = 1.3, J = 14.8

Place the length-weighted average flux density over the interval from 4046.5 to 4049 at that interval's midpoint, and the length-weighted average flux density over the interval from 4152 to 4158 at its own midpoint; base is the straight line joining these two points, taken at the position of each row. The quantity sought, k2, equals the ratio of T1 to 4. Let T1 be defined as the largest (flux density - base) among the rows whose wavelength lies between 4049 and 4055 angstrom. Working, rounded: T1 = 3.6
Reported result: 0.9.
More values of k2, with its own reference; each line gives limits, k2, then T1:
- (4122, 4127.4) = 0.9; 3.7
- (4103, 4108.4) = 0.3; 1.1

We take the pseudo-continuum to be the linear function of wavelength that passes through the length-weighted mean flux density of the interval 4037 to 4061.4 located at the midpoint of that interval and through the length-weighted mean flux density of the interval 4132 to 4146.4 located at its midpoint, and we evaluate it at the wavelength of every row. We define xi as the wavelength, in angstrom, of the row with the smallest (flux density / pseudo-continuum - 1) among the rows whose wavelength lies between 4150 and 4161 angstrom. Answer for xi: 4156.47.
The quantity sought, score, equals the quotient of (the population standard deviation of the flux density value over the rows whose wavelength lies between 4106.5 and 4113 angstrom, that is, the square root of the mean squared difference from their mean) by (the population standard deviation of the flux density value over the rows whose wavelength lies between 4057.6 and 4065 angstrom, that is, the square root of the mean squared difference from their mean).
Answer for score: 0.8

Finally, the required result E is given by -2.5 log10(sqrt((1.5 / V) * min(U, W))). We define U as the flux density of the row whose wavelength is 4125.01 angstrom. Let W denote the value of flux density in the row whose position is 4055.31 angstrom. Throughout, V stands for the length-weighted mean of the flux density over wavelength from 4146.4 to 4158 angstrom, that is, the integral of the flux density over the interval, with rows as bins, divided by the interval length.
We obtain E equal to -0.150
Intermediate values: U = 14.44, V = 14.98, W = 13.16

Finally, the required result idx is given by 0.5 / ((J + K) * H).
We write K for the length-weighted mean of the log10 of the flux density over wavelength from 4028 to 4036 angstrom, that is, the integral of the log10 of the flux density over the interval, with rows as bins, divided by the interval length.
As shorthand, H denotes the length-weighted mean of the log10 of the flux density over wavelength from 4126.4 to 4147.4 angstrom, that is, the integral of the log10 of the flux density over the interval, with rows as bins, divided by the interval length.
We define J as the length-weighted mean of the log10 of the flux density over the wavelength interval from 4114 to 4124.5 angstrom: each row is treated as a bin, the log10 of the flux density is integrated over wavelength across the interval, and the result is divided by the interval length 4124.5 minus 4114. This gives 0.185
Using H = 1.18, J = 1.175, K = 1.12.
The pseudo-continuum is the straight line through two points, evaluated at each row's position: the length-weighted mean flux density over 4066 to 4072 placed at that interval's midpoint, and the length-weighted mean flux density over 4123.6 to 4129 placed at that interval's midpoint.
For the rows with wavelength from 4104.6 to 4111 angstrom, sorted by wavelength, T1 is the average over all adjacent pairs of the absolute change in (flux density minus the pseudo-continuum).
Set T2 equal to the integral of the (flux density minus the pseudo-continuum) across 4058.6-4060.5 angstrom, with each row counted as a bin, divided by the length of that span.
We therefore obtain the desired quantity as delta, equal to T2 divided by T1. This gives 1.8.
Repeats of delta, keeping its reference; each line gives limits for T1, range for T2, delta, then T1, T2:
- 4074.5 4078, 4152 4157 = -4.5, 0.41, -1.8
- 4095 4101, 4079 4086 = -1.4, 0.29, -0.4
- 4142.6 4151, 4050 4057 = 2.4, 0.59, 1.4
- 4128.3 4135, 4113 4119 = 0.3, 1.04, 0.3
